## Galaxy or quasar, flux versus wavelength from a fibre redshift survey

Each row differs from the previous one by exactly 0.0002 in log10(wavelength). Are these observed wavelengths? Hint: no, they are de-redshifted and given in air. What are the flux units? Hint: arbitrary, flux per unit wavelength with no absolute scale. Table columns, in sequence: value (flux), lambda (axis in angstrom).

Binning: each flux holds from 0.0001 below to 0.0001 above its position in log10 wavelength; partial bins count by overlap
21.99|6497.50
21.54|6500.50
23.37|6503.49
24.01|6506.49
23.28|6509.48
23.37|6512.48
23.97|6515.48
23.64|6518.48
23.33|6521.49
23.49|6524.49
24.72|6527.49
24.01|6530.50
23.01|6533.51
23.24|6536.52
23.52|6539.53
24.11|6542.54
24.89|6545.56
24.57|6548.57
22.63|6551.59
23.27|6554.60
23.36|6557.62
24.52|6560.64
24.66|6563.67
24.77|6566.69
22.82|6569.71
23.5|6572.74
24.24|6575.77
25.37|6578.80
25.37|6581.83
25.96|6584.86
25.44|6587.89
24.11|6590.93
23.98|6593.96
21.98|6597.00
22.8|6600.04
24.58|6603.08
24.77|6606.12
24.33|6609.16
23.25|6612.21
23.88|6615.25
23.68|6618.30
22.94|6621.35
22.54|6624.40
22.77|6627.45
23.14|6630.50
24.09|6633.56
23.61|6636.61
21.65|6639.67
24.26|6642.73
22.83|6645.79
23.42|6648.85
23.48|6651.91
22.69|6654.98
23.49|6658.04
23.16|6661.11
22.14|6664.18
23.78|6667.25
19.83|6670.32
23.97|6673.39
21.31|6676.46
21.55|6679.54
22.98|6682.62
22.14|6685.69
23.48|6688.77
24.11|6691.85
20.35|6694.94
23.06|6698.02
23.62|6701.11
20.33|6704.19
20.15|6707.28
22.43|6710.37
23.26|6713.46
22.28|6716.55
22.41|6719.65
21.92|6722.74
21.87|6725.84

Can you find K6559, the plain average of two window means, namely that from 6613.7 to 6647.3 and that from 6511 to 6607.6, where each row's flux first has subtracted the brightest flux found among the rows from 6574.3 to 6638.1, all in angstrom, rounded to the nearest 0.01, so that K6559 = -2.35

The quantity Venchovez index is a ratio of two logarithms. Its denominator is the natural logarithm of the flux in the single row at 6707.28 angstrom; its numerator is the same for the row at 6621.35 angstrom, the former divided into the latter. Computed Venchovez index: 1.04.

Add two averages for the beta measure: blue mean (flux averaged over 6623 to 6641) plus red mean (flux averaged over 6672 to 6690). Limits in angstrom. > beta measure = 45.5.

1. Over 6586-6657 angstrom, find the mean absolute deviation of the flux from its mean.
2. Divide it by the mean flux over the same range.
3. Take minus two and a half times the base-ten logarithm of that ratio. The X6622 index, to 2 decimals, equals 3.77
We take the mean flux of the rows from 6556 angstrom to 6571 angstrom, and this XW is 24.0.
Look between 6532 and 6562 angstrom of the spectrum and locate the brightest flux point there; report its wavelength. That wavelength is 6545.56 angstrom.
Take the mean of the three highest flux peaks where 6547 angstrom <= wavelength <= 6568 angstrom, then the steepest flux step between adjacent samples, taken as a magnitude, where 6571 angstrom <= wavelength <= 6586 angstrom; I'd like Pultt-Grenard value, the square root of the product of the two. 5.3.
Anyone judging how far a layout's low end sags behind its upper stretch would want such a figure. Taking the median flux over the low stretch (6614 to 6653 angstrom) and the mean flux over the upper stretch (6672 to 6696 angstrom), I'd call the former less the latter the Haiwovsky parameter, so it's 0.9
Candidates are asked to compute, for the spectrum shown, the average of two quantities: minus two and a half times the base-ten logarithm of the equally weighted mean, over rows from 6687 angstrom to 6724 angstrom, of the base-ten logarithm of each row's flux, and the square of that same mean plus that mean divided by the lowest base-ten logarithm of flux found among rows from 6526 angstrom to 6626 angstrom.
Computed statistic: 1.25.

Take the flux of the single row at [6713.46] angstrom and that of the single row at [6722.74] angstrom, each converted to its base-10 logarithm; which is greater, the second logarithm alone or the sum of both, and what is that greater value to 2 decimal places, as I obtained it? 2.71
